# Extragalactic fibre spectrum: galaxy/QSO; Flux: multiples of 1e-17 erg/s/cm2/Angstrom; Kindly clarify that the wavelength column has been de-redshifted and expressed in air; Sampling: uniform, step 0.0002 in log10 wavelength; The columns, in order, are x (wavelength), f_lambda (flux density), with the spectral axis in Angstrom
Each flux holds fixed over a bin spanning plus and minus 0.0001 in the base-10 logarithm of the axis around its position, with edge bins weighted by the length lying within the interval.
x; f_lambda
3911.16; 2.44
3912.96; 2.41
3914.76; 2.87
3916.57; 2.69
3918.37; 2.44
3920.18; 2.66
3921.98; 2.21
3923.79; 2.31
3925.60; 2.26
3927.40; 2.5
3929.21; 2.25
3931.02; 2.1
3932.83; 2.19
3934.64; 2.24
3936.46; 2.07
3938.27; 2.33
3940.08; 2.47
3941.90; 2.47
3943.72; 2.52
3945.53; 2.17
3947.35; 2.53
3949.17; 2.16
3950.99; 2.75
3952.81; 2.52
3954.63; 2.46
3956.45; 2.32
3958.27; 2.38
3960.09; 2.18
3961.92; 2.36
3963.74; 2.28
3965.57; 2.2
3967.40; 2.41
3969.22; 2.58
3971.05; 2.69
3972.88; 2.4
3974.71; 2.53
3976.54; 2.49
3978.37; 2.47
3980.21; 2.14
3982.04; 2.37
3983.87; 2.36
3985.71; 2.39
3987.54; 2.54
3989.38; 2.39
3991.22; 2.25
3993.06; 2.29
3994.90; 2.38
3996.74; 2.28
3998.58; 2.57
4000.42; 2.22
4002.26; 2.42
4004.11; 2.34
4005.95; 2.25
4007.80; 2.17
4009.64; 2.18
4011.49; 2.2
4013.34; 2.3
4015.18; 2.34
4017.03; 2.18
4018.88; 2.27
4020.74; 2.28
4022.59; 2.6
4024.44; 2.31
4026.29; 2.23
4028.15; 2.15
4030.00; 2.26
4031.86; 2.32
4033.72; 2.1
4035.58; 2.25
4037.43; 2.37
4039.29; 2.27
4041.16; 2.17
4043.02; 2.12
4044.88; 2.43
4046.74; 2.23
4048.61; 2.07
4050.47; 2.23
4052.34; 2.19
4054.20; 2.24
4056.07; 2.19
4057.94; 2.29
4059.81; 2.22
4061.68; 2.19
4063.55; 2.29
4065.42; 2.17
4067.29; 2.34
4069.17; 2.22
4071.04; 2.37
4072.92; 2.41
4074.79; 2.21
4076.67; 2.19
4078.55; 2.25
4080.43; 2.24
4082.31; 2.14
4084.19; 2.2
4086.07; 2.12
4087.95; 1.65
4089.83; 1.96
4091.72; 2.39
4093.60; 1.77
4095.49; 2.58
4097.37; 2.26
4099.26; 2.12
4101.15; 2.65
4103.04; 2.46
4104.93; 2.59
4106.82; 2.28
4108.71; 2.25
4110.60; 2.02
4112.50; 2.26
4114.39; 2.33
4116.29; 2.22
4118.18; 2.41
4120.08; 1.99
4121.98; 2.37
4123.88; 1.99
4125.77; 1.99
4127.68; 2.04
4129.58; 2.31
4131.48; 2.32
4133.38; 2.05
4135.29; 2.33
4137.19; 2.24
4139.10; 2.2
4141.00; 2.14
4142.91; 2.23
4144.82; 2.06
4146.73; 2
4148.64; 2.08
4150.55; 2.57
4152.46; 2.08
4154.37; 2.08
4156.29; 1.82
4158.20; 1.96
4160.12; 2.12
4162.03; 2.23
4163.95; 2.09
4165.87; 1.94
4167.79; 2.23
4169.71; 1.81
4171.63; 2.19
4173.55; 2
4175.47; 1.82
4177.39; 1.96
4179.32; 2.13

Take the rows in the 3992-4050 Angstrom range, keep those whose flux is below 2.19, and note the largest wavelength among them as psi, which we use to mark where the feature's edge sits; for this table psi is 4048.61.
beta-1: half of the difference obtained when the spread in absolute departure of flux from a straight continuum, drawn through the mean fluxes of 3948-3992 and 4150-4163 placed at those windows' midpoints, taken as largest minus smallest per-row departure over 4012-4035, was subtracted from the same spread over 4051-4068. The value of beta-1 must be -0.10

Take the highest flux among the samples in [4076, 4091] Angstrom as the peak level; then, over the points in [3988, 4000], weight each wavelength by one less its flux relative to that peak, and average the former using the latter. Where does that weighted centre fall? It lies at 3995.5 Angstrom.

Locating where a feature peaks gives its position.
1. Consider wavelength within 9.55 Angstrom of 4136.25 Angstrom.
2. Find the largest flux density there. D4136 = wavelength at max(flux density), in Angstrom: 4135.29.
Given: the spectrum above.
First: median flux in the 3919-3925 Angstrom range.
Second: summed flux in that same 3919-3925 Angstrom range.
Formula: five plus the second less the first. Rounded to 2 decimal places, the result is 9.87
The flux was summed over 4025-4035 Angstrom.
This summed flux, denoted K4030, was 11.1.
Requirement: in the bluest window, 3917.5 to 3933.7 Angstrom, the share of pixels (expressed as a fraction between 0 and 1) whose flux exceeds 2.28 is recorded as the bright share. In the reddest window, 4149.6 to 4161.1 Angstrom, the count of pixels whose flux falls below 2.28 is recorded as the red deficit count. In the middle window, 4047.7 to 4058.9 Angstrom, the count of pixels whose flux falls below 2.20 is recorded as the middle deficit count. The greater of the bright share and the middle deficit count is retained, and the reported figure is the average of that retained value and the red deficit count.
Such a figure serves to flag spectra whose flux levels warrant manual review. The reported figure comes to 4.00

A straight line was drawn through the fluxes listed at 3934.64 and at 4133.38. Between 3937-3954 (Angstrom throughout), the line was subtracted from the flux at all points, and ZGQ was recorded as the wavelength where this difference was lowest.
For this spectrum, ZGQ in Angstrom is 3949.17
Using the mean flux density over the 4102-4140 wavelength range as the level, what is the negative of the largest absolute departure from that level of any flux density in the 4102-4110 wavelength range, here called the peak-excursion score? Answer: -0.36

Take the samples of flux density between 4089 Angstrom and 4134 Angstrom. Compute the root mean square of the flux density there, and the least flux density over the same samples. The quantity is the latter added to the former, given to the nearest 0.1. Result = 4.0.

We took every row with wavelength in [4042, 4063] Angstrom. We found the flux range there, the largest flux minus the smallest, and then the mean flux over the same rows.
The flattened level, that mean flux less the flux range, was 1.86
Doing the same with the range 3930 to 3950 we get 1.84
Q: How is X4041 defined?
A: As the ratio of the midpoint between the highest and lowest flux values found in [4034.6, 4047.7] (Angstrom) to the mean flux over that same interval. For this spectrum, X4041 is 1.01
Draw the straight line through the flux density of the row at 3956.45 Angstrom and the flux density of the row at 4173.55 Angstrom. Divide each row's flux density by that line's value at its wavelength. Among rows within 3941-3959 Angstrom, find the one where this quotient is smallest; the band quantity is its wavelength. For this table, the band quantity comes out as 3949.17 Angstrom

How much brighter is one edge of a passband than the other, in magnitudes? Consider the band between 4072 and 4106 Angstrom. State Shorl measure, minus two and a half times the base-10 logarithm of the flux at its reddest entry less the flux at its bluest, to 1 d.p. 1.9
